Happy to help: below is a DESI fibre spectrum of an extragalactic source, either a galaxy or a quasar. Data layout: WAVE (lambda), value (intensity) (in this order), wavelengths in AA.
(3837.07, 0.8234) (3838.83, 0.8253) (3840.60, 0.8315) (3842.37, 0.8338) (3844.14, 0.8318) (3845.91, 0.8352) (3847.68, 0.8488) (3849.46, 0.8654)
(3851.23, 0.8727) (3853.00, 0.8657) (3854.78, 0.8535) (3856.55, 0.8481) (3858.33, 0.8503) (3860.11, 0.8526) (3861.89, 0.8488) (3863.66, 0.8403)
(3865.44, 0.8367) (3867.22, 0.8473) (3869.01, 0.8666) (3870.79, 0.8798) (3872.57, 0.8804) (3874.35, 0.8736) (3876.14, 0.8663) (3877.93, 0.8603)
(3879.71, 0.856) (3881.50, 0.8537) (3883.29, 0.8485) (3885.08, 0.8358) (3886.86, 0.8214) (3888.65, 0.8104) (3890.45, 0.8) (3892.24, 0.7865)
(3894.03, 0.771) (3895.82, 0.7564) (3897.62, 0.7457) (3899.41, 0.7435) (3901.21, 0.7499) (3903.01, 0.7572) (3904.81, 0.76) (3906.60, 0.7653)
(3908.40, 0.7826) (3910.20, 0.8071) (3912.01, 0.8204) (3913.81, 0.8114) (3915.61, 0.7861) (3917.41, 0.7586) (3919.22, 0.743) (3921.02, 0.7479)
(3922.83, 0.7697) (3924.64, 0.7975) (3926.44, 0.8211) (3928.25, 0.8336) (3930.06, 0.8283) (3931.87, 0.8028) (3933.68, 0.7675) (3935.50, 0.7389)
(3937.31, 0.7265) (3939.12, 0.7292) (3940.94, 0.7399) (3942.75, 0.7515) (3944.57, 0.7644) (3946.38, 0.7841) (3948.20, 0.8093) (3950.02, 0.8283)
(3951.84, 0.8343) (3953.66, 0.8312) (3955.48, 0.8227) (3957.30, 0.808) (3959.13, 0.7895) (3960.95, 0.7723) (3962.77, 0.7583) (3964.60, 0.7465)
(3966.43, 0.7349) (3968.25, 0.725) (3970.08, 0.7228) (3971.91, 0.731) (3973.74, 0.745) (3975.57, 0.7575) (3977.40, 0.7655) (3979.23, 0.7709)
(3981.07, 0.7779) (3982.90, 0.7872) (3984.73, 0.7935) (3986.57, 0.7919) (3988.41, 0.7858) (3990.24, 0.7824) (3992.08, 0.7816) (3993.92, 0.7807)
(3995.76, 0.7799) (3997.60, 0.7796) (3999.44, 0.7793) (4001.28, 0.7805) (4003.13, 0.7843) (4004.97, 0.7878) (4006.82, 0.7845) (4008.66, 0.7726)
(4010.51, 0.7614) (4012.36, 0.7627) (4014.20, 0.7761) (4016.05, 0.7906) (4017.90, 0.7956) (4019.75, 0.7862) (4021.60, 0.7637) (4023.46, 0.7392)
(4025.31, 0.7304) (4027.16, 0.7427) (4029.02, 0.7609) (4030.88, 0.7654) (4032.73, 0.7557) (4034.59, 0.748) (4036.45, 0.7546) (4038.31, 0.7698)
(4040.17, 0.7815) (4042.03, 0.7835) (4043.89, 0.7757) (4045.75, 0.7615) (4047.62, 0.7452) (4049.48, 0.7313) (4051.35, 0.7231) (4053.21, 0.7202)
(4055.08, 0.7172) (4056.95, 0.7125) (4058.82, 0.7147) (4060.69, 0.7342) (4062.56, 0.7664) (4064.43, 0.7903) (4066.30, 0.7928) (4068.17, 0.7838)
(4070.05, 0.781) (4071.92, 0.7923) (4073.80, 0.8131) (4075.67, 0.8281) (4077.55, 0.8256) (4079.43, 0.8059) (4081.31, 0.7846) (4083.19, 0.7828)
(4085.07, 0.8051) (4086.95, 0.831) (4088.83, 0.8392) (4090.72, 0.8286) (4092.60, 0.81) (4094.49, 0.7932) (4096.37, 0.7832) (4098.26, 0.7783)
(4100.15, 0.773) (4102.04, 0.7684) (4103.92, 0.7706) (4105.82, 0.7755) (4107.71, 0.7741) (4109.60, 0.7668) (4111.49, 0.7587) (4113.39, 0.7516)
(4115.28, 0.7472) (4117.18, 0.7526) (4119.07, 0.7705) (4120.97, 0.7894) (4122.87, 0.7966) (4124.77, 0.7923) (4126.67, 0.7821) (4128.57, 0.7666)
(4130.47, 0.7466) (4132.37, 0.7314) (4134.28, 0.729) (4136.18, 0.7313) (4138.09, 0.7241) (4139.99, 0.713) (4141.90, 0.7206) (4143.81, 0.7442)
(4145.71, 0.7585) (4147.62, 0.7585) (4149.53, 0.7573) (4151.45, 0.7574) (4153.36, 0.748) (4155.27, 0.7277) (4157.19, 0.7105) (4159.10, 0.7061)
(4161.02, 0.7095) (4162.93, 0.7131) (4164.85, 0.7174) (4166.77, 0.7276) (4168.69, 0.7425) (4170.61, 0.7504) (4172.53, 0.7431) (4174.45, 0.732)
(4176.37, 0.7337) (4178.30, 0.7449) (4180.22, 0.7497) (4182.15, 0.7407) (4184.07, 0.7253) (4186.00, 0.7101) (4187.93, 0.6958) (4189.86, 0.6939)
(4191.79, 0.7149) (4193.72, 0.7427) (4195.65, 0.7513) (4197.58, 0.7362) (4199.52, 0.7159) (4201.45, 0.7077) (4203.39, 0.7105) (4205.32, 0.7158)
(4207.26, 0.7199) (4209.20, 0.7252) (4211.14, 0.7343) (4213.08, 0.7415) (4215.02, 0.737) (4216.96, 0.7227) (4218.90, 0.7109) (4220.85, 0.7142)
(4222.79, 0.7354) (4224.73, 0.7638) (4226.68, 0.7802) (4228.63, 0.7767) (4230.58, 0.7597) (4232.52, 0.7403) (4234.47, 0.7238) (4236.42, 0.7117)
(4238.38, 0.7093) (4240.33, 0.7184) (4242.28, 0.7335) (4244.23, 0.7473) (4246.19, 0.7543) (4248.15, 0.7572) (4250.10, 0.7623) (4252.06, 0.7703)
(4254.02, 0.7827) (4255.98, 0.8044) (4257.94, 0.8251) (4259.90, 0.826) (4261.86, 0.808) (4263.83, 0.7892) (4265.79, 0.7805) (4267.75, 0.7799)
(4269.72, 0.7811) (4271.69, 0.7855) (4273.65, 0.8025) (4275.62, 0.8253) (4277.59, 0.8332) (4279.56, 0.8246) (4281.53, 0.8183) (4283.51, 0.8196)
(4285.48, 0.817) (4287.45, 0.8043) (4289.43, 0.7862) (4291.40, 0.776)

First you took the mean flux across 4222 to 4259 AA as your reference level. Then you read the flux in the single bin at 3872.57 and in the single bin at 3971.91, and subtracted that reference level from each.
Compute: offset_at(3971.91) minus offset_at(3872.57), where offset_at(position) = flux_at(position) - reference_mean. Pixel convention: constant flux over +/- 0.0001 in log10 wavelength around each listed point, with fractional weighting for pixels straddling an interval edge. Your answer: -0.15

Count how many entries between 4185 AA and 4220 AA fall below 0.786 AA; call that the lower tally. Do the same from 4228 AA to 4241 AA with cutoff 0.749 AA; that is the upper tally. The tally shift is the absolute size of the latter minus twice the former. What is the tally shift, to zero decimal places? 31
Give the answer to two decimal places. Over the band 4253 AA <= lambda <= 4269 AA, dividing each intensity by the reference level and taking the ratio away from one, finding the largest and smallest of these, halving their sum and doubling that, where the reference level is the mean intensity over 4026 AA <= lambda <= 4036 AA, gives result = -0.13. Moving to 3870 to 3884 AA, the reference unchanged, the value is -0.29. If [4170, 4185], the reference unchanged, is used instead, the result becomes 0.04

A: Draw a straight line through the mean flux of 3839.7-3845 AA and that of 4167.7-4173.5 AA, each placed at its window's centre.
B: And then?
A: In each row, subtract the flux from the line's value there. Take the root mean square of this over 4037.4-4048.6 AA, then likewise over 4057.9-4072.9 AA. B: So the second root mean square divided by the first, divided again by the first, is 115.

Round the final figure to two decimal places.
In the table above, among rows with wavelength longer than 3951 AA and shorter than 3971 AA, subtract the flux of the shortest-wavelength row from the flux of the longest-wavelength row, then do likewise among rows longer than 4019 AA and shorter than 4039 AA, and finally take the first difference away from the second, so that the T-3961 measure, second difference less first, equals 0.10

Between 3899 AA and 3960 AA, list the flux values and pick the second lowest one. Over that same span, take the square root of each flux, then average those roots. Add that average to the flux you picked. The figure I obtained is 1.61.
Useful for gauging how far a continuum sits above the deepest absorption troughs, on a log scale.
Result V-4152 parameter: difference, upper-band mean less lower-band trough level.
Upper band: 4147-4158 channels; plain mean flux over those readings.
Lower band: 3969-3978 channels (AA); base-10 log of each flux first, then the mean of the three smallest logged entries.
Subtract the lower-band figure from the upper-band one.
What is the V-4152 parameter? 0.878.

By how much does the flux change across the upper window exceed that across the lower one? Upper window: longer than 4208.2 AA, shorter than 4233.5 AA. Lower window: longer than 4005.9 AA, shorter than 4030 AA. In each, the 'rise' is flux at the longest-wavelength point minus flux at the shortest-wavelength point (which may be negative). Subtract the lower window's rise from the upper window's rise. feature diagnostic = 0.04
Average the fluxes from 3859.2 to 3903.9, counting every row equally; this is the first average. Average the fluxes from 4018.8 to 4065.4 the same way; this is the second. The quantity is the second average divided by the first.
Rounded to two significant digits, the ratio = 0.91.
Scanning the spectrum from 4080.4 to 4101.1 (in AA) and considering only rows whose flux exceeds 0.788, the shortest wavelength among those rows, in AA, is 4085.07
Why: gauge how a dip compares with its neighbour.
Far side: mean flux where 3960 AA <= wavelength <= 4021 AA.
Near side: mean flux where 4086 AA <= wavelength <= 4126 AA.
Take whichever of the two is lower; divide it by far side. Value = 1.00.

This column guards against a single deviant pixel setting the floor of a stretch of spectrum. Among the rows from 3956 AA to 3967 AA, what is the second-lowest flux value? 0.7465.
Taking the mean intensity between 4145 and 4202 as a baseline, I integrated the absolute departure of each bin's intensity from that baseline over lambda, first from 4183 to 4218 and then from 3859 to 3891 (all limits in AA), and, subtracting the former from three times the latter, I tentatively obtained 10.9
